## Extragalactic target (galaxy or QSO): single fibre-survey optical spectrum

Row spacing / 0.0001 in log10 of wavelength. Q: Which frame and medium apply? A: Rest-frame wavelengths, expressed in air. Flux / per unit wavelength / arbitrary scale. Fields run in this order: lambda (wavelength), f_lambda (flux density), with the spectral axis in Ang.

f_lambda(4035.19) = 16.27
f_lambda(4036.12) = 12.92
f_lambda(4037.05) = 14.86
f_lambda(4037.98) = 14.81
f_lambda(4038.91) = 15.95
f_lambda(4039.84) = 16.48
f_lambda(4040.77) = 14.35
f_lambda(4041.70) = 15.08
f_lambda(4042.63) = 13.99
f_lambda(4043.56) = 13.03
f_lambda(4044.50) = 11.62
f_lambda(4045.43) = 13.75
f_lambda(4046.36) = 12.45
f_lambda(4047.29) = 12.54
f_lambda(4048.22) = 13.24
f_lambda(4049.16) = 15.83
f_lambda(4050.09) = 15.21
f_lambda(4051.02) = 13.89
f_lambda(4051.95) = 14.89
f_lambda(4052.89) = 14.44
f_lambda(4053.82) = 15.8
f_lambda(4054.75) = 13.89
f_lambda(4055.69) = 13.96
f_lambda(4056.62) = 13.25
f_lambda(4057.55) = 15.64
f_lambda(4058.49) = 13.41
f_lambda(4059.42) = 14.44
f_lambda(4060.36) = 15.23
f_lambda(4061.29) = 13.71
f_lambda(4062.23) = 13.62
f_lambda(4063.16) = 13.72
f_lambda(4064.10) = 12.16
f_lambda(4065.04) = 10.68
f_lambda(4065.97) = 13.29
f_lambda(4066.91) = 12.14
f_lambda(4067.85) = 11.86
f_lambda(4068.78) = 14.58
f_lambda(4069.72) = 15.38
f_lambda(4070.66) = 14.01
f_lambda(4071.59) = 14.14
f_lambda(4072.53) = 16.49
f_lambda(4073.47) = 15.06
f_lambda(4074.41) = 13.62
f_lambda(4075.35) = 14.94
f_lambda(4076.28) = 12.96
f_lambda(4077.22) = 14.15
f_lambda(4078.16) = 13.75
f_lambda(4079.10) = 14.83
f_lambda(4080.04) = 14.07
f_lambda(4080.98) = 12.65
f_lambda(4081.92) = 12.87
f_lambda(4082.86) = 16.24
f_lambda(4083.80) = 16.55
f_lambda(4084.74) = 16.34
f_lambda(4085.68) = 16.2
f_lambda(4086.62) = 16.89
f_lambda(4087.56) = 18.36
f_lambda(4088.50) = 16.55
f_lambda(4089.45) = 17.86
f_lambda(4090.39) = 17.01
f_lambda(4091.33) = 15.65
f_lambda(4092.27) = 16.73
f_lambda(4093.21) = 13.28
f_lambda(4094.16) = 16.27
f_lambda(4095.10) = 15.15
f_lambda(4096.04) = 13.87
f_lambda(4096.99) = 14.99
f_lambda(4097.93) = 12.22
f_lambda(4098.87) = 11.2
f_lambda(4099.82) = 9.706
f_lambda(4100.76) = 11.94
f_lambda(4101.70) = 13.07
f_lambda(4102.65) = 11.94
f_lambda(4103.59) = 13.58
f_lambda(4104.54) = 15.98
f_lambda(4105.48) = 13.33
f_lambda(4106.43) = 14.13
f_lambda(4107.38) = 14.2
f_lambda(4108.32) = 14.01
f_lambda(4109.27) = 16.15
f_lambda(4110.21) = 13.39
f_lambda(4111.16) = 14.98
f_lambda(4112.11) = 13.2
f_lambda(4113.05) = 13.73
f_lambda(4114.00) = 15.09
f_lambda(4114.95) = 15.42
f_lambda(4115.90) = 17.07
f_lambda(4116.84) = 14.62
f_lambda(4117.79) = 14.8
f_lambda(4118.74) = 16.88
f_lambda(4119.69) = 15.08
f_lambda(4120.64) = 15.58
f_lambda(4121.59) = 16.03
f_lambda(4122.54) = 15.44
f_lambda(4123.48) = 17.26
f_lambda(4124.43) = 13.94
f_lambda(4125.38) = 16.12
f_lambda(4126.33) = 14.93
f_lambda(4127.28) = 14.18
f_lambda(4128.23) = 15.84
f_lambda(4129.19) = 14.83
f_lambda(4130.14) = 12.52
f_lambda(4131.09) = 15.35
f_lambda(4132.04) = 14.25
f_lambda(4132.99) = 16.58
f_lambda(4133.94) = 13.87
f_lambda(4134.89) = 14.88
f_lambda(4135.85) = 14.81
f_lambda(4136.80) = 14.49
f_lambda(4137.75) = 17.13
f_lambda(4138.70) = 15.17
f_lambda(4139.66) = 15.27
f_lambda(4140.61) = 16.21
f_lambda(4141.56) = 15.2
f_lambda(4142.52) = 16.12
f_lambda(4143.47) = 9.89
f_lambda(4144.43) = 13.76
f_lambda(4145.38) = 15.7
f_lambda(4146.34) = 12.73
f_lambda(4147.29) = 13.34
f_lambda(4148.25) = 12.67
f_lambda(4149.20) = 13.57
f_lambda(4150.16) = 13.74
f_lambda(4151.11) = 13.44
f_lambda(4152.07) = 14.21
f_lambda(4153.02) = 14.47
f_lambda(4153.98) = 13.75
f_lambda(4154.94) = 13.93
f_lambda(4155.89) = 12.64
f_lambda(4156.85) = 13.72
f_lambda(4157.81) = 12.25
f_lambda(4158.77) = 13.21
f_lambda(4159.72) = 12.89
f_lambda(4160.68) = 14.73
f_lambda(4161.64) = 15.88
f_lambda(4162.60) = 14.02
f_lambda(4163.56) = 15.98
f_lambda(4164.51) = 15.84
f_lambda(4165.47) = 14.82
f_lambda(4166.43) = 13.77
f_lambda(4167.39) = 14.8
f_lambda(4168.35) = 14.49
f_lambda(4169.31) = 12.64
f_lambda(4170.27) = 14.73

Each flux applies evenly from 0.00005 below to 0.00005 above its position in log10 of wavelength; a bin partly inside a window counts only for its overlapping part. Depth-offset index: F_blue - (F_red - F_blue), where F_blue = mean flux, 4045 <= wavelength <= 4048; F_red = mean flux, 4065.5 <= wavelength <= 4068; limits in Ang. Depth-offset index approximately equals 13.4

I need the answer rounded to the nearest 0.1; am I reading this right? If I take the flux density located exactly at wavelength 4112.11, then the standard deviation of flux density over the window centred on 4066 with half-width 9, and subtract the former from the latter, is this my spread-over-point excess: -11.8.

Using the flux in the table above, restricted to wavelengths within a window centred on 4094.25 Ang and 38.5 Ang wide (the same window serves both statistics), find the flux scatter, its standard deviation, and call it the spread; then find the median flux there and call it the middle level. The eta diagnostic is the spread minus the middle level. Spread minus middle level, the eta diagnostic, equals -12.3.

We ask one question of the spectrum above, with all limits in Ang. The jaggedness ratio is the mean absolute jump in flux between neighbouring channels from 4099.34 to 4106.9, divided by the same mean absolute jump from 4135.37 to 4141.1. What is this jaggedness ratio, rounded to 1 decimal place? 1.4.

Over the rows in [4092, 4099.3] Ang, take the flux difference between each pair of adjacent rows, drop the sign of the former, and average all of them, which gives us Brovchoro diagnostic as 2.0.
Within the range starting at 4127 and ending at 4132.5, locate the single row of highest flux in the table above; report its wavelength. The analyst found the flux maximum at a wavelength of 4128.23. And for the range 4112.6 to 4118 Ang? 4115.90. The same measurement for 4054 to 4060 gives 4057.55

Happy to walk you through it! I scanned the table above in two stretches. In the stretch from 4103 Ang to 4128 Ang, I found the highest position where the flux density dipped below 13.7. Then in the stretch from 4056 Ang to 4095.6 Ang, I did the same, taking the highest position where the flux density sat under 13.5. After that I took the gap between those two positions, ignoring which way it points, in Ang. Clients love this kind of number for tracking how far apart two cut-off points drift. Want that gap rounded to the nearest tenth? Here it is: 18.9 Ang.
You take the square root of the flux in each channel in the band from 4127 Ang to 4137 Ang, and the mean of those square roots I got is 3.83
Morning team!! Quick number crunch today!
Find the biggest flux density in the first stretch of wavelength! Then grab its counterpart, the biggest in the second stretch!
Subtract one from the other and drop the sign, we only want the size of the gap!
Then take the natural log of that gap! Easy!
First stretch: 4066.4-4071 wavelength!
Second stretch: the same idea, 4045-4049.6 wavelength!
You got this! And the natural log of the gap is -0.8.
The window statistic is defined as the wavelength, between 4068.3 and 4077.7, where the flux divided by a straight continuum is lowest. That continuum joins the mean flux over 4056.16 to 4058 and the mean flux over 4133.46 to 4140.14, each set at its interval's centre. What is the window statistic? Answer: 4076.28 Ang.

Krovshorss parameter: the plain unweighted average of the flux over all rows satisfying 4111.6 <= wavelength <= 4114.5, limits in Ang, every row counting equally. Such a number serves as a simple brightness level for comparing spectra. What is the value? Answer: 14.0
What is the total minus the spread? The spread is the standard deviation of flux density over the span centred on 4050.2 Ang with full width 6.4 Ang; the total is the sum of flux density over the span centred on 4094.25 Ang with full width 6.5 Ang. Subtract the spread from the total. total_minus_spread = 105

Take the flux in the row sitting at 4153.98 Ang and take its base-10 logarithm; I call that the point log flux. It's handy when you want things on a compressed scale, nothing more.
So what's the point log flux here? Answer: 1.14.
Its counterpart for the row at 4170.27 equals 1.17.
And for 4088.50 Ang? 1.22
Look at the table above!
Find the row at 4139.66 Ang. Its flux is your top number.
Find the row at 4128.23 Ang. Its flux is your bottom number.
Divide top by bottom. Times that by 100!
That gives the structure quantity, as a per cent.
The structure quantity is 96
